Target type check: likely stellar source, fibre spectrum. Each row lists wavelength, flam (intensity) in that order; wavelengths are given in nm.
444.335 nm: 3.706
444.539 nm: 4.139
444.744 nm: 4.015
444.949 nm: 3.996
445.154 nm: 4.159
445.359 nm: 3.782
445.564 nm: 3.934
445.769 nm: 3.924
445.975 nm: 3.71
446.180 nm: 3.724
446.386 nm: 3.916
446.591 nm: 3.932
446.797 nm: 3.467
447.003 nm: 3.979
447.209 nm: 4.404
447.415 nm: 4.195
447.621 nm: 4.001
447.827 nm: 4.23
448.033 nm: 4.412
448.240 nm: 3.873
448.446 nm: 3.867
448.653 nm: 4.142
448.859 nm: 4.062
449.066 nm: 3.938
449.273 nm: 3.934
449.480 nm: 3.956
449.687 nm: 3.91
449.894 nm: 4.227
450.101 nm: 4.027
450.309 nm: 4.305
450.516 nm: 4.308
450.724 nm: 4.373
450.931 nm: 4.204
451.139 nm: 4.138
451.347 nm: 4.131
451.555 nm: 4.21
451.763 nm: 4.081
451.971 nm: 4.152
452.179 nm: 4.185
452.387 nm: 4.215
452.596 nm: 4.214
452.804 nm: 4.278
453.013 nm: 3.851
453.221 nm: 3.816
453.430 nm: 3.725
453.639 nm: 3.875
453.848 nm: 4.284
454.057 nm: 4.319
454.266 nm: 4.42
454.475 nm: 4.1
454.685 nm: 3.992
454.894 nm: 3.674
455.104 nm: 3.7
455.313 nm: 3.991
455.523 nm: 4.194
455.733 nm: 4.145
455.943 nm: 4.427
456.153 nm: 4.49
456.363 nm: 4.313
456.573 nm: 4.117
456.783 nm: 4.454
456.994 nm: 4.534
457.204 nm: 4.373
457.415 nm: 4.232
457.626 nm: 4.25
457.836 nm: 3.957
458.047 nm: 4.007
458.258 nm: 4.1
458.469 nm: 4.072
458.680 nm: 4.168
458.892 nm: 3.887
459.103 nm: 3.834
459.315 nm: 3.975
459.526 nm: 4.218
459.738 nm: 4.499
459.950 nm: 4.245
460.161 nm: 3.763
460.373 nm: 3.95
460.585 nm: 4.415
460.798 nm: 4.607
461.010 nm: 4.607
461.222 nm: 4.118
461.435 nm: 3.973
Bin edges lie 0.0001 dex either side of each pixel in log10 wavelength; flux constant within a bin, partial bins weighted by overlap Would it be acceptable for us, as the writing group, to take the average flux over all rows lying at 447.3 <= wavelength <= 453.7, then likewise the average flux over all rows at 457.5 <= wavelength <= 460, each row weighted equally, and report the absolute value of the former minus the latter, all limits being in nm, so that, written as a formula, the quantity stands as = 0.01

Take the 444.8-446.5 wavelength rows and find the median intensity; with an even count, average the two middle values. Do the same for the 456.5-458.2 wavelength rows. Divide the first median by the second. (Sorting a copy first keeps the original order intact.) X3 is 0.92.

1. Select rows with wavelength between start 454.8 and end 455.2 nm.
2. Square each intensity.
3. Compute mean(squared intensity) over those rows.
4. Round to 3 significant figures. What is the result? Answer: 13.6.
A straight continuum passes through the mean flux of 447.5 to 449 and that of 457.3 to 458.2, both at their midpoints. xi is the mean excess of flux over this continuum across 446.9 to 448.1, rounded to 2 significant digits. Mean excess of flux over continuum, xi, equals 0.12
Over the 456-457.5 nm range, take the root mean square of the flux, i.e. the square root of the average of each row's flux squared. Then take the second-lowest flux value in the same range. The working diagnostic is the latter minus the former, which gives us -0.13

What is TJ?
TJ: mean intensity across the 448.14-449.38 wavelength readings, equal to 3.97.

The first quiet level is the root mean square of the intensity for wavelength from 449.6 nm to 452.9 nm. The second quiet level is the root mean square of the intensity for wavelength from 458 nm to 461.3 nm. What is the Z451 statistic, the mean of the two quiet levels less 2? 2.17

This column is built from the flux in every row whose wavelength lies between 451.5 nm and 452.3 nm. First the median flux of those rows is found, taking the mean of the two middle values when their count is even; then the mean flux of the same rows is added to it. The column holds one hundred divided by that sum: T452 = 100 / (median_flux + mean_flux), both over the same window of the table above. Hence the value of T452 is 12.0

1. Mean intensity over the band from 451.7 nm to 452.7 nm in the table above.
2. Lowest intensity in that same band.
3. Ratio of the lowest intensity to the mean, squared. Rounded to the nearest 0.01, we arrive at 0.96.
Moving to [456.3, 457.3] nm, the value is 0.89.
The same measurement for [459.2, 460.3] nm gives 0.83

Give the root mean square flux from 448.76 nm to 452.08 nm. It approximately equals 4.12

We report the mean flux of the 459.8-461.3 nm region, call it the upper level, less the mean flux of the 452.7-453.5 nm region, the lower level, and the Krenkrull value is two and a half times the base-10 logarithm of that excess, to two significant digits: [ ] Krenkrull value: -1.2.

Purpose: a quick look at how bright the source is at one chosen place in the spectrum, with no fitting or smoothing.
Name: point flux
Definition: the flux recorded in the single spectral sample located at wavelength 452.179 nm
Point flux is 4.185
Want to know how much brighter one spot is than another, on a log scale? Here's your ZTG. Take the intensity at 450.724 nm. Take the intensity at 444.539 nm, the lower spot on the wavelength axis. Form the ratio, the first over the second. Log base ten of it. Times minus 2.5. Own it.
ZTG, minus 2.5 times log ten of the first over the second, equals -0.06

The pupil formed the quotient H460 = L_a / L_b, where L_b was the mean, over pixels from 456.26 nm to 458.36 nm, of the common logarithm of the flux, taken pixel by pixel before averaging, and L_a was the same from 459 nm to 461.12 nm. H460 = 1.00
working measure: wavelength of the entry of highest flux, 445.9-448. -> 447.209 nm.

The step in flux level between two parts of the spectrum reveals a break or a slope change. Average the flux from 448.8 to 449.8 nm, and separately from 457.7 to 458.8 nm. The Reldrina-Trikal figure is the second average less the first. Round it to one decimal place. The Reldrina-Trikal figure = 0.1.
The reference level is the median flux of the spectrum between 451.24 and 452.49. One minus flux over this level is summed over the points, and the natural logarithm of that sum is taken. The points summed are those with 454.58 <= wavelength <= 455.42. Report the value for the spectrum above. -1.2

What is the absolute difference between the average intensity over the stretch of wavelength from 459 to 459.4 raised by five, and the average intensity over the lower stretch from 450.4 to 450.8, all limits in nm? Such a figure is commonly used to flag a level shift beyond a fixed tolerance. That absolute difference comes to 4.56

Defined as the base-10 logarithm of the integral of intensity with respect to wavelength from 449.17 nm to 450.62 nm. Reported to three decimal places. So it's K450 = 0.774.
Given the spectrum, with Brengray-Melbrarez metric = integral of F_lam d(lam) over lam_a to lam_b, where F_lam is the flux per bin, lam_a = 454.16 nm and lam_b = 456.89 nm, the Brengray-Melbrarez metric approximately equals 11.3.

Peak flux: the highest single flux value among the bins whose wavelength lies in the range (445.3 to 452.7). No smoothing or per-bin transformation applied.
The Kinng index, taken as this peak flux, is 4.412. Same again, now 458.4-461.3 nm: 4.607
